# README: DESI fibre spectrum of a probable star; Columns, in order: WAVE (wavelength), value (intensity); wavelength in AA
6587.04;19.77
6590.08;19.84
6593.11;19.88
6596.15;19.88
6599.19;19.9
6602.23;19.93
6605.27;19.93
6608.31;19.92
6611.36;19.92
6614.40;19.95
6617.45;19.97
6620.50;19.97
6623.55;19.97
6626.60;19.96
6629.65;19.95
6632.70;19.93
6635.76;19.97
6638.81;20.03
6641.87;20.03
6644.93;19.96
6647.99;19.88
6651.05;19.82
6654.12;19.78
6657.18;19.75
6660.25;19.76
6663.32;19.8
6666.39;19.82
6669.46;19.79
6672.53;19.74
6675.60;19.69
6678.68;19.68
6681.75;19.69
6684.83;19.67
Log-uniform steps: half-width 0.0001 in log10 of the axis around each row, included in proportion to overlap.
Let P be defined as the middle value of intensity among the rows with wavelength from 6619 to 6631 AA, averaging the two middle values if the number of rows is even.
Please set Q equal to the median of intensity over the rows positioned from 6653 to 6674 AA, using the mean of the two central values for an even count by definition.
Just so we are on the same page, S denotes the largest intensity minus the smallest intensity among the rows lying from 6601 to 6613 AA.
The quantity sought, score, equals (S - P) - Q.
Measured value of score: -39.7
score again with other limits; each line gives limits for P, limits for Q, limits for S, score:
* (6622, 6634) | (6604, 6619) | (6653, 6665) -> -39.8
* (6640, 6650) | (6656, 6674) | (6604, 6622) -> -39.7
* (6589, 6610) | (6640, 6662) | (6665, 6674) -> -39.6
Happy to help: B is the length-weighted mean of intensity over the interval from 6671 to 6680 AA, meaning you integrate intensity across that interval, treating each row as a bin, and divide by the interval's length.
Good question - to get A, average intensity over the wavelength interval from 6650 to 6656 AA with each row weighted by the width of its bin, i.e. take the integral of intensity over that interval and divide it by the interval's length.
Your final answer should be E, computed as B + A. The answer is 39.5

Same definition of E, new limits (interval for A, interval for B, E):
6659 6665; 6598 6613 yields 39.7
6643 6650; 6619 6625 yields 39.9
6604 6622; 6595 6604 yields 39.8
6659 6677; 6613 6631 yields 39.7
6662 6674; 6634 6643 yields 39.8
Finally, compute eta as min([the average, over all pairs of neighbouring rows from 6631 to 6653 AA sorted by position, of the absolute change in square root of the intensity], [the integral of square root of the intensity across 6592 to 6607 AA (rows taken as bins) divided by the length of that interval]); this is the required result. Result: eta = 0.0058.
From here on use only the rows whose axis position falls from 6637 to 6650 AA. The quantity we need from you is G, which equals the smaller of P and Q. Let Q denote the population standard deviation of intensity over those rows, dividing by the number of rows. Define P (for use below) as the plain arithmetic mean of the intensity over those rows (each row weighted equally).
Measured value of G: 0.062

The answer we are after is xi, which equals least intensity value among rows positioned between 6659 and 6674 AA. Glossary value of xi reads 19.74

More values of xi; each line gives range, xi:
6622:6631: 19.95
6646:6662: 19.75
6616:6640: 19.93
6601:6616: 19.92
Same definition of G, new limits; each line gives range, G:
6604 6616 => 0.012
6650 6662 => 0.027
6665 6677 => 0.049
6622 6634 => 0.015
